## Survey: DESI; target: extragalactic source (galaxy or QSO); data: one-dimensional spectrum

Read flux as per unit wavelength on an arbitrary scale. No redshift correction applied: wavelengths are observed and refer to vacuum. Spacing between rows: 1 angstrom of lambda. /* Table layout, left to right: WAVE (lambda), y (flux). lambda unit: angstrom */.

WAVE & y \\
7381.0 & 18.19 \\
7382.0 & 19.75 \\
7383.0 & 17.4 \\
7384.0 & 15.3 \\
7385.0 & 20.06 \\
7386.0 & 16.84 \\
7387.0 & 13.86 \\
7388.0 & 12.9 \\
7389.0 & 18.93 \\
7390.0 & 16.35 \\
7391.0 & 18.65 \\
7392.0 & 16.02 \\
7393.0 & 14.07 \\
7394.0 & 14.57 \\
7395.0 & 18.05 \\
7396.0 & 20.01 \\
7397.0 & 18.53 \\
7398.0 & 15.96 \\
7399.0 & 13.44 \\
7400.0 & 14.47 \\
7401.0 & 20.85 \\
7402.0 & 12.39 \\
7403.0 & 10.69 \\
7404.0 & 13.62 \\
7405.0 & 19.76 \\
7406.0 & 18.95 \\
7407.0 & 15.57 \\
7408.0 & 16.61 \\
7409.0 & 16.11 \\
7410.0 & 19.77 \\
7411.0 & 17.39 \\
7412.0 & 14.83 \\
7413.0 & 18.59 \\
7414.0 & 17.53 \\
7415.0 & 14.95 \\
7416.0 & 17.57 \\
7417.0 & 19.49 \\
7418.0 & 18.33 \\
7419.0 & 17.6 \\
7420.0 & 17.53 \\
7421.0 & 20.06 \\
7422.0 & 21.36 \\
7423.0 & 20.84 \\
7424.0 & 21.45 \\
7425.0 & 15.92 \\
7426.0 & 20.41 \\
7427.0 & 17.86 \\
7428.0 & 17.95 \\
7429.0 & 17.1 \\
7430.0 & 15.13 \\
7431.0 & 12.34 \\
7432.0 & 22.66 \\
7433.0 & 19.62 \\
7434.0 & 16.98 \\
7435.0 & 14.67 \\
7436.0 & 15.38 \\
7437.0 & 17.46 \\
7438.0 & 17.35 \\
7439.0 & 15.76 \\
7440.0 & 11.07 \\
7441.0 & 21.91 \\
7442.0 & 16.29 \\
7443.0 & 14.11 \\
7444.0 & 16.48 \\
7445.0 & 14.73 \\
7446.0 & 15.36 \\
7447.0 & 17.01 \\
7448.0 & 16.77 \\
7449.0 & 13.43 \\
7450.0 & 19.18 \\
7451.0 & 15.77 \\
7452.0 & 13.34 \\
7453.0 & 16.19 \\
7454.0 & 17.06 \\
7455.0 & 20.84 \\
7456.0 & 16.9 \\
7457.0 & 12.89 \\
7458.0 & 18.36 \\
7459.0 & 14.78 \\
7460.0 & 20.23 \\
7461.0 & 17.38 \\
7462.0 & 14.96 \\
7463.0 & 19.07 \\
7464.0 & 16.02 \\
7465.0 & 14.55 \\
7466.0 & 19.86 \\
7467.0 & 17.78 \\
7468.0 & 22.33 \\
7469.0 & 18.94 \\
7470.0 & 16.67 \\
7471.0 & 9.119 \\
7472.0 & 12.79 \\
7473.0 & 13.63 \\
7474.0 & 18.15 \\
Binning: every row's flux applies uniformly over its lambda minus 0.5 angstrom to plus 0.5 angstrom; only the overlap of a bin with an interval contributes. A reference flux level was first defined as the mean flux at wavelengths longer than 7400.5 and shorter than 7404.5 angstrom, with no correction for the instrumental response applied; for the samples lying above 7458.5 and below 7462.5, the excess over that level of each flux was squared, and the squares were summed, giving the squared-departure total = 44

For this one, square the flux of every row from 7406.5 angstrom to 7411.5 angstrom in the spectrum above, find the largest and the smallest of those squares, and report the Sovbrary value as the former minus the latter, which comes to 148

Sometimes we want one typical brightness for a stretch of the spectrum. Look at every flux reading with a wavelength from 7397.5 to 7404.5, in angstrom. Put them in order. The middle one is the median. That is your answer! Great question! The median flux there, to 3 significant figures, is 13.6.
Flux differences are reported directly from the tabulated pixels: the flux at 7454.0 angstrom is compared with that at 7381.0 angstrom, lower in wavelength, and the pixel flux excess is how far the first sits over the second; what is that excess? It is -1.1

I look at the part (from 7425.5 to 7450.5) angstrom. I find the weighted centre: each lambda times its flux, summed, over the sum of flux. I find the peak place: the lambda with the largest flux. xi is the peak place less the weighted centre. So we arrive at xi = -5.7 angstrom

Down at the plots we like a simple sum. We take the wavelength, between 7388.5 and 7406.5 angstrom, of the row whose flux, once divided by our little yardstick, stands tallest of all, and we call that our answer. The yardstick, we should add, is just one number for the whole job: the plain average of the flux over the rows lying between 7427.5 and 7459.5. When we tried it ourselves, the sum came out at 7401.0 angstrom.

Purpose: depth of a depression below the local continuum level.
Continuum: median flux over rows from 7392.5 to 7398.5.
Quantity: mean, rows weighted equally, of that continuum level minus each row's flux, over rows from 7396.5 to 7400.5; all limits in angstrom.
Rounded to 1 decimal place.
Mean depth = 1.4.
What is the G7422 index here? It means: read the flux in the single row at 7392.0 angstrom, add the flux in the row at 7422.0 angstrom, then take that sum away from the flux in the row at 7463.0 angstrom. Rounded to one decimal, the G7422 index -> -18.3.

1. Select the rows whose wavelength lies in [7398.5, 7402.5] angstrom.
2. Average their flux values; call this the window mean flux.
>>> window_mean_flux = 15.3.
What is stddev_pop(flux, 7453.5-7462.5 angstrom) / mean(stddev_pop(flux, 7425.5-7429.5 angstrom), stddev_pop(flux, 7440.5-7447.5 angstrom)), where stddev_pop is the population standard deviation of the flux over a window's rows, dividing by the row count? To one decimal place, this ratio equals 1.3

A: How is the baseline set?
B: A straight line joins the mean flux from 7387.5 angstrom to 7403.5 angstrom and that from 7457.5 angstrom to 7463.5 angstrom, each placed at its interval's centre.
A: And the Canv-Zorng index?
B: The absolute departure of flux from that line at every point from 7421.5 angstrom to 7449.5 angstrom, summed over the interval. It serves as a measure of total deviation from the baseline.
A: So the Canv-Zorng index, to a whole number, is 65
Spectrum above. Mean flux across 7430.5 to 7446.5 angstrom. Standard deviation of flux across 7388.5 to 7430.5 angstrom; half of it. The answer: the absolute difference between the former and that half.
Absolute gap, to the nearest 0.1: 15.1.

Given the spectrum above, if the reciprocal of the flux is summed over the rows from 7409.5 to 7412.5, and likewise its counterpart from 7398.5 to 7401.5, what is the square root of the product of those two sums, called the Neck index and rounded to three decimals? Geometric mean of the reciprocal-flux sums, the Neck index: 0.183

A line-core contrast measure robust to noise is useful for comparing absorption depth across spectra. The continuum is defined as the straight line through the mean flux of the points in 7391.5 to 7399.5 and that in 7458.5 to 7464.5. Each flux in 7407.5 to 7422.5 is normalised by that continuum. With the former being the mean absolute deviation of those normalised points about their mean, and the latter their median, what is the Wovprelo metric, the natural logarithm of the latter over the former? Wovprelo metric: 2.54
